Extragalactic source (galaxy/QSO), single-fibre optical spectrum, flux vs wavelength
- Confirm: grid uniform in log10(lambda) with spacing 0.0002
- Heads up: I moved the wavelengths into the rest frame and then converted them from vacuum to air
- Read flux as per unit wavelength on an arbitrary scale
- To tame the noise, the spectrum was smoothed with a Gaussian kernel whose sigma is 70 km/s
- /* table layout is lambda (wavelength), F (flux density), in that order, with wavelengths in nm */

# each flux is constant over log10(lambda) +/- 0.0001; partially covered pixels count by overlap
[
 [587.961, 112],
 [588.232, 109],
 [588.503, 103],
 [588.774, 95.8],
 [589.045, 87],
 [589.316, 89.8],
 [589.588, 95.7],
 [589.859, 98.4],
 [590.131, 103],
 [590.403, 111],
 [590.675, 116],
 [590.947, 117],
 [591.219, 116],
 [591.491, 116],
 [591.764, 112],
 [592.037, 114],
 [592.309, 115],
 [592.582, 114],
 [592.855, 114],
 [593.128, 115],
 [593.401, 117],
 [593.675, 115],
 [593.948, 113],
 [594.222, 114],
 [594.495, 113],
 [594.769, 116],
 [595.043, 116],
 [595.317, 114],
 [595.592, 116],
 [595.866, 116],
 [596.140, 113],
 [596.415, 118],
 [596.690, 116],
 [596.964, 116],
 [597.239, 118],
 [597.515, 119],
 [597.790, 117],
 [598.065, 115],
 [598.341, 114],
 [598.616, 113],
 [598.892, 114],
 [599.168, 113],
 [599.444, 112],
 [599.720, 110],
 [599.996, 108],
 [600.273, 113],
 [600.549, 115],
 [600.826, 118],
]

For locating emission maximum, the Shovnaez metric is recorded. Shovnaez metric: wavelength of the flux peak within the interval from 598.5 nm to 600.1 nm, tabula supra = 598.892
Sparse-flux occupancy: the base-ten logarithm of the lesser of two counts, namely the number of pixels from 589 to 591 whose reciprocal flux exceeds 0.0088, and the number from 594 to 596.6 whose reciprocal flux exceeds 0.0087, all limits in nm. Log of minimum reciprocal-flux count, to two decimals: 0.60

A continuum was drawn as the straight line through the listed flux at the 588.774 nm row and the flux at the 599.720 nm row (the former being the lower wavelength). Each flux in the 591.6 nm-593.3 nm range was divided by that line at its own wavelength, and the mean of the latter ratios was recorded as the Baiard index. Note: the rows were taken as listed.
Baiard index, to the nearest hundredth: 1.13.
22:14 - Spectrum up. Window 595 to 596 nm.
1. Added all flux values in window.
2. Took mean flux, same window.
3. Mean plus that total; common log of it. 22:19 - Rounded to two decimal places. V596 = 2.76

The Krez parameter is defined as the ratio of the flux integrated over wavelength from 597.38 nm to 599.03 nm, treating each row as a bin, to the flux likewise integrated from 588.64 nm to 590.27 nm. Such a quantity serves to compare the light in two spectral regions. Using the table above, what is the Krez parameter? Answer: 1.23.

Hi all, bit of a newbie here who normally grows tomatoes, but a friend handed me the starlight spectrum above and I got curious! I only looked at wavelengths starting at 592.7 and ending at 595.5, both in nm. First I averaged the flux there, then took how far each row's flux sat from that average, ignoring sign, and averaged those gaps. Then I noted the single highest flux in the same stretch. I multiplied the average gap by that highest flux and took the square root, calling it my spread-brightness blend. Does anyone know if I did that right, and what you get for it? 11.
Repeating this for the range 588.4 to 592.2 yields 33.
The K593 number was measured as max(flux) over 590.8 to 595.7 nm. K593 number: 117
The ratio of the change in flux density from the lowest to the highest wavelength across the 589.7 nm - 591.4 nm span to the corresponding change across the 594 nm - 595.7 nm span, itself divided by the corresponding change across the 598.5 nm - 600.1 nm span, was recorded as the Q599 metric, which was -1.8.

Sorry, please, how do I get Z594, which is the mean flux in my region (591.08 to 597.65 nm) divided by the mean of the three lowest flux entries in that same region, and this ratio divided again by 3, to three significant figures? 0.341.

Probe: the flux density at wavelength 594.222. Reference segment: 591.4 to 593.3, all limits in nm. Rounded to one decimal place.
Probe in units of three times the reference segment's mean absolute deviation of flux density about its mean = 42.3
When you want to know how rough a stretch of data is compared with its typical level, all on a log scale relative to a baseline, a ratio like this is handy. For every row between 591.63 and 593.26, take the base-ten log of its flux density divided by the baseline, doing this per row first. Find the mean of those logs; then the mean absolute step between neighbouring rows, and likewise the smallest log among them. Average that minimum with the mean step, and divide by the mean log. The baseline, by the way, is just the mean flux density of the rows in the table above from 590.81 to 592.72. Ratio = 1.1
